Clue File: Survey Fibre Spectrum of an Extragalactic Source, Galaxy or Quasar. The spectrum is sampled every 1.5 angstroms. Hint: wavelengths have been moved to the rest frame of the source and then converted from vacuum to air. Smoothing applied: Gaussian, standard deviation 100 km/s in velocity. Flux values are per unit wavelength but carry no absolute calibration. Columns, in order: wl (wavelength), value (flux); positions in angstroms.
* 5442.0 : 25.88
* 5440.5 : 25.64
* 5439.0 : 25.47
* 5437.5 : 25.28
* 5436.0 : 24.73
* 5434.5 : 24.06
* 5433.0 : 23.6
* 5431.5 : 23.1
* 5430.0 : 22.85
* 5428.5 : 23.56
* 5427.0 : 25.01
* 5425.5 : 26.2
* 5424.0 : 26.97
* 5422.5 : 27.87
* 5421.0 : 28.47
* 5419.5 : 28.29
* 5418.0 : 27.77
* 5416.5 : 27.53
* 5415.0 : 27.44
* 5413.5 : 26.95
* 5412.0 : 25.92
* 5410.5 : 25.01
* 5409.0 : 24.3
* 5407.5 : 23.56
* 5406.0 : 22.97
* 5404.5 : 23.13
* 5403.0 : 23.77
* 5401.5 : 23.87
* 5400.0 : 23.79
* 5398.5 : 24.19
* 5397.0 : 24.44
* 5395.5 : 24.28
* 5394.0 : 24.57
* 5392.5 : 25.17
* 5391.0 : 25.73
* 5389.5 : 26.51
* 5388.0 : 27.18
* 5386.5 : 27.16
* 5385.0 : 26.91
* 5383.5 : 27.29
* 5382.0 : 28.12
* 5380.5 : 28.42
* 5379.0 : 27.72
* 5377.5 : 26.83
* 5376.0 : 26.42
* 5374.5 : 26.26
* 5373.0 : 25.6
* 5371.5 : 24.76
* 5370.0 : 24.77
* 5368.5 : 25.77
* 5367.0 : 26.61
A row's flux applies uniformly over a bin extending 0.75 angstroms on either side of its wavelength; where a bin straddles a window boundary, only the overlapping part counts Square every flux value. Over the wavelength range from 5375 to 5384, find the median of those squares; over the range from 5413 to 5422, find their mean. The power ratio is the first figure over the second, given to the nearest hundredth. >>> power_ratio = 0.98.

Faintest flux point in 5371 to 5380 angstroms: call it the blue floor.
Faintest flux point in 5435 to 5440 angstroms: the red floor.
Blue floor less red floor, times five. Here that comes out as 0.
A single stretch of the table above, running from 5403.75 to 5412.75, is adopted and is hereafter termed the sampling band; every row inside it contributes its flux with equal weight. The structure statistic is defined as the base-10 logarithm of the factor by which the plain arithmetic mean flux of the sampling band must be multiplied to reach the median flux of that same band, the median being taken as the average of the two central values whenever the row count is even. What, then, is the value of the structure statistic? -0.0039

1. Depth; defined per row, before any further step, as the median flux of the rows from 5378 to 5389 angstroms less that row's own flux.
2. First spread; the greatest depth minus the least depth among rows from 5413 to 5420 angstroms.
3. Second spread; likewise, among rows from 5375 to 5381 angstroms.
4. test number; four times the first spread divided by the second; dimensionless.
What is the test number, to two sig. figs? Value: 2.7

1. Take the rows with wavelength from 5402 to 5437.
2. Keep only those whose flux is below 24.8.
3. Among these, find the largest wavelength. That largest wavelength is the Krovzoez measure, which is 5436.0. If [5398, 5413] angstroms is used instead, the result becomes 5409.0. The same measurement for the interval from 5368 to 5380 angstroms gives 5371.5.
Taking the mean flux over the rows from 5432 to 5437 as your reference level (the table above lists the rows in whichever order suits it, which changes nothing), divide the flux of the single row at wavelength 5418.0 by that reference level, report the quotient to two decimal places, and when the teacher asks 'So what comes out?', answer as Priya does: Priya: 1.15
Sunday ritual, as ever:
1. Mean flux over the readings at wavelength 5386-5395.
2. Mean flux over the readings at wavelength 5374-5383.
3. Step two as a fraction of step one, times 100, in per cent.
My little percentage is 105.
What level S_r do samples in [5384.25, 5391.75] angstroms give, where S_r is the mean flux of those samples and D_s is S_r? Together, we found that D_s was 26.7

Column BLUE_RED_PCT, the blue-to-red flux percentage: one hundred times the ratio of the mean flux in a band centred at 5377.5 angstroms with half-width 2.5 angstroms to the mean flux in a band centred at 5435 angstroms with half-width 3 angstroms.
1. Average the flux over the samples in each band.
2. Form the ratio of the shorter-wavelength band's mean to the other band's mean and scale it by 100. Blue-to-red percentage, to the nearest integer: 111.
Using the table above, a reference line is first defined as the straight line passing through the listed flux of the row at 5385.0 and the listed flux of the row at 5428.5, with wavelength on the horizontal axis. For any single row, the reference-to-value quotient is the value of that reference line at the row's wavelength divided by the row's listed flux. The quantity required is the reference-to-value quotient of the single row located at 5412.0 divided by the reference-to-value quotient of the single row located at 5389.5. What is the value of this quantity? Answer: 0.96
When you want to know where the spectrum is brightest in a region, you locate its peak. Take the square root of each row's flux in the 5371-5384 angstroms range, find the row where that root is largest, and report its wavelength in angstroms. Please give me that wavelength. 5380.5 angstroms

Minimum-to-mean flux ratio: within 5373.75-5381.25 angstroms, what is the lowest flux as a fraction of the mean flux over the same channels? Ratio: 0.968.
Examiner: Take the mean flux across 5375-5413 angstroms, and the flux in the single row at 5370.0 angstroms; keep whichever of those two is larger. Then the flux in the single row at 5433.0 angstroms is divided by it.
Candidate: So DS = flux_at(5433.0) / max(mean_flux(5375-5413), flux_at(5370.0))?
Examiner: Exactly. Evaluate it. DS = 0.93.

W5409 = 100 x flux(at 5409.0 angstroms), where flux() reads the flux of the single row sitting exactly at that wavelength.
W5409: 2430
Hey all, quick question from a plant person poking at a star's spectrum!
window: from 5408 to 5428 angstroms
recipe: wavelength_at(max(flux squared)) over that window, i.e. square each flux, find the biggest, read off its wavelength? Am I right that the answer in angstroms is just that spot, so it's 5421.0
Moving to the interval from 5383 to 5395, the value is 5383.5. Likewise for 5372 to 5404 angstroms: 5380.5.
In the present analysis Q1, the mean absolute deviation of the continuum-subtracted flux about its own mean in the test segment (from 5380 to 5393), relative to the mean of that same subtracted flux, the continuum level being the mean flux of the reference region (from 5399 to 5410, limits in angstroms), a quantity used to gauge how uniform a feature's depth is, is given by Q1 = 0.23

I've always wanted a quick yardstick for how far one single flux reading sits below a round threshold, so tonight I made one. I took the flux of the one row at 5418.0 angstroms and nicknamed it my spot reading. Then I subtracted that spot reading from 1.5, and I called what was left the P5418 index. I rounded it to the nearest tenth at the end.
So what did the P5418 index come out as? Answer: -26.3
